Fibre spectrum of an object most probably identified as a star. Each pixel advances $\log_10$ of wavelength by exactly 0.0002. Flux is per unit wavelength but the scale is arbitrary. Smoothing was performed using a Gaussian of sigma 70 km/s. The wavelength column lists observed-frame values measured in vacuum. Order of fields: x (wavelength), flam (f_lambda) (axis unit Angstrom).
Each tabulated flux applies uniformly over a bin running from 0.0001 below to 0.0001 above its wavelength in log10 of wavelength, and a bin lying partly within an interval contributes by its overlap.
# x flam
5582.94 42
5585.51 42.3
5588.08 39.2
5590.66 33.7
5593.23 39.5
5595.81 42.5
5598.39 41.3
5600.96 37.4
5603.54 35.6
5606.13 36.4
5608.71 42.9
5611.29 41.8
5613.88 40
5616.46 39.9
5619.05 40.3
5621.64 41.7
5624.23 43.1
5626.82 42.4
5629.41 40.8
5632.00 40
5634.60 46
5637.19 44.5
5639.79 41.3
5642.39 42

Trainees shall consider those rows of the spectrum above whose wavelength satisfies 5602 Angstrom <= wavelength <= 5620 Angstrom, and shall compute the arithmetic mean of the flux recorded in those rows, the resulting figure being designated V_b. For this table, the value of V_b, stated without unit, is 40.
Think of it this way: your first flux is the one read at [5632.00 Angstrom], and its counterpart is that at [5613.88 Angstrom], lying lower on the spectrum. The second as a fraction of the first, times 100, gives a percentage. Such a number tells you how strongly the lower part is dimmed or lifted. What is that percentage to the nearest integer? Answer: 100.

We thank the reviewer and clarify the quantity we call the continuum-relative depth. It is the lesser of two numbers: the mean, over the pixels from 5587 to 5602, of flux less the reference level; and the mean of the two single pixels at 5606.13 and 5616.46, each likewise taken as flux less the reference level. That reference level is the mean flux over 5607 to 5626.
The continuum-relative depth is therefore -3.2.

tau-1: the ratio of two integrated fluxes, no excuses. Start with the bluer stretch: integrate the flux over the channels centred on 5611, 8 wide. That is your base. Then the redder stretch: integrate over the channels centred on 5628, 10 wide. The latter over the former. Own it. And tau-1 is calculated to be 1.3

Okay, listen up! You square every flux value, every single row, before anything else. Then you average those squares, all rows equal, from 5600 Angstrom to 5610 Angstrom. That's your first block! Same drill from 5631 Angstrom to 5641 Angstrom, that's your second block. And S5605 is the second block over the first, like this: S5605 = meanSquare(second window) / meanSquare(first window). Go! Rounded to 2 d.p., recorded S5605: 1.27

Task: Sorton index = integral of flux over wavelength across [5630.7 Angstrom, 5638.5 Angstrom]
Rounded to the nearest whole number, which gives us 339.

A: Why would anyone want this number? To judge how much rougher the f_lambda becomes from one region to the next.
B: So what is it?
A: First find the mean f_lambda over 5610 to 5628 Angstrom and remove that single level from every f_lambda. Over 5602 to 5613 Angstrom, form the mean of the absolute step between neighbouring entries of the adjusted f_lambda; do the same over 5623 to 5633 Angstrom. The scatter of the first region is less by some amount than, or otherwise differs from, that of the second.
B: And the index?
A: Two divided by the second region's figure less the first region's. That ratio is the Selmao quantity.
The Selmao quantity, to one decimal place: -1.1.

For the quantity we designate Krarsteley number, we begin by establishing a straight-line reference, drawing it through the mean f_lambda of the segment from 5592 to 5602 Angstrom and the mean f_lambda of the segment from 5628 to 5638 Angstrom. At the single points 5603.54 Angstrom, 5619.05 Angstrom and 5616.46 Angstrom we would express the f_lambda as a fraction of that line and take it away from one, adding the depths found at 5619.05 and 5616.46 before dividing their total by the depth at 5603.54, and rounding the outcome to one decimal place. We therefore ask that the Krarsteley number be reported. 0.6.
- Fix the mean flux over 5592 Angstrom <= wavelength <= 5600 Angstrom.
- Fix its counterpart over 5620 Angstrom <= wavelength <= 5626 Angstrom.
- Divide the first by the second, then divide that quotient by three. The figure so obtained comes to 0.323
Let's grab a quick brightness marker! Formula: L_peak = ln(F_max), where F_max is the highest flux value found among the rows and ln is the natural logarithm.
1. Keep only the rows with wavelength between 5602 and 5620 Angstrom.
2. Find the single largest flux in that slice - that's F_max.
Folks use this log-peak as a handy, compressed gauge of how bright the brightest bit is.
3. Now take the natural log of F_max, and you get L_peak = 3.76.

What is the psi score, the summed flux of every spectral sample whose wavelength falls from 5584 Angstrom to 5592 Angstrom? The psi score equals 115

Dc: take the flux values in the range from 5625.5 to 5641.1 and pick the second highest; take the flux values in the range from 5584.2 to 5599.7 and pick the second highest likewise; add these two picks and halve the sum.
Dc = 43.4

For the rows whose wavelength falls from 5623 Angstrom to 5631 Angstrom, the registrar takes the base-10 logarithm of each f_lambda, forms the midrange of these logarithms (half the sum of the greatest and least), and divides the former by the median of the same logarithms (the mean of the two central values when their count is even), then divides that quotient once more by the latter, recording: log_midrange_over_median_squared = 0.613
